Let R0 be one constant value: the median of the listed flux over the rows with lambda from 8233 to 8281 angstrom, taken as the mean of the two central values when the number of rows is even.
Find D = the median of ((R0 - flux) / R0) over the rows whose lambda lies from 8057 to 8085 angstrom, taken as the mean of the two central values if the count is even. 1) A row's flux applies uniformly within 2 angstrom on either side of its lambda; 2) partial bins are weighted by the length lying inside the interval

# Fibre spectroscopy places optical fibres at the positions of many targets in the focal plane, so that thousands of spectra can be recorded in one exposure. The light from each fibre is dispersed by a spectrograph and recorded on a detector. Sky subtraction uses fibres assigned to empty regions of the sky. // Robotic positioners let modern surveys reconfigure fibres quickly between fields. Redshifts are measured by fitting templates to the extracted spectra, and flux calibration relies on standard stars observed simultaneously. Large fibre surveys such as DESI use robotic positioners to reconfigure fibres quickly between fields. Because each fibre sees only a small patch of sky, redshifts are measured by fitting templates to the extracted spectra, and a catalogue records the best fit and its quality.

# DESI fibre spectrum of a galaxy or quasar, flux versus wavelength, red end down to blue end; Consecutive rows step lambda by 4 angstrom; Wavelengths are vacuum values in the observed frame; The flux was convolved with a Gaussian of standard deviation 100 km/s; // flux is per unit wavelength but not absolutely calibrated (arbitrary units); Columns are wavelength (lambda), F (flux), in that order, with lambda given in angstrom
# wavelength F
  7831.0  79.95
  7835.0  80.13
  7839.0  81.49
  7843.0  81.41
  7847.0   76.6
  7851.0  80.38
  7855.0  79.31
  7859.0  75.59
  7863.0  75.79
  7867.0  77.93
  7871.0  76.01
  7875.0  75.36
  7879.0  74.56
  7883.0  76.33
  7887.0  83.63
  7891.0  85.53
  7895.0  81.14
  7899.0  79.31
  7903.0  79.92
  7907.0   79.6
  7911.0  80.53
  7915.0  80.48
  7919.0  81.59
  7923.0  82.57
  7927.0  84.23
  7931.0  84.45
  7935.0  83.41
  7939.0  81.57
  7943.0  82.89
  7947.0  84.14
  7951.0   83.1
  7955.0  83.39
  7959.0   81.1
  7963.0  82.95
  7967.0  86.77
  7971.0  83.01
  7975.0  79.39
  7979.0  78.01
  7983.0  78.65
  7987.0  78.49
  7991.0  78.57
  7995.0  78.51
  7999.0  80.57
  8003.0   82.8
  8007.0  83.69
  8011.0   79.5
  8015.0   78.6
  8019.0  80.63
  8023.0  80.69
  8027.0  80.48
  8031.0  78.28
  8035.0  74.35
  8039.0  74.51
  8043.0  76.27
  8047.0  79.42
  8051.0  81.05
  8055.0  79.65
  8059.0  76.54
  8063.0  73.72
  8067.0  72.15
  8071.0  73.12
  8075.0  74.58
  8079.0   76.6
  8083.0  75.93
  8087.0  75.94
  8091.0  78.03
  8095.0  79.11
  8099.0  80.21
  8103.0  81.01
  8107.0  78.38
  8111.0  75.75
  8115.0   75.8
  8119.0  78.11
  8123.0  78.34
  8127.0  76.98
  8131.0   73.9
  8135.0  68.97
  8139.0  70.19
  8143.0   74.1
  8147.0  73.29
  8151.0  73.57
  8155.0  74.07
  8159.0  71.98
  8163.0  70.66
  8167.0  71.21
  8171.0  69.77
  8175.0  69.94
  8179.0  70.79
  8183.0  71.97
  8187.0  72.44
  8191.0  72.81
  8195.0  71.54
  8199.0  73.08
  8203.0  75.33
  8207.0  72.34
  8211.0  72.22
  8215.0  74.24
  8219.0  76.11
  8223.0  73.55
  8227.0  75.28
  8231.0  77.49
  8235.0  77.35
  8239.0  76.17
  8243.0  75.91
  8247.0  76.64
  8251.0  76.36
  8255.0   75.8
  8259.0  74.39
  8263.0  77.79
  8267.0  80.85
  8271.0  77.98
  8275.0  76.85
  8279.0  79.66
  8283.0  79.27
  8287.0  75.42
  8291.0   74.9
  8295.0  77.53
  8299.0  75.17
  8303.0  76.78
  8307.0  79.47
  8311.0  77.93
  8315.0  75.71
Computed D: 0.03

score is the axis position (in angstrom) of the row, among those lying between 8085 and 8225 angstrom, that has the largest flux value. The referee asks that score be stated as 8103.0 angstrom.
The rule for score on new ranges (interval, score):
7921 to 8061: 7967.0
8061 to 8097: 8095.0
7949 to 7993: 7967.0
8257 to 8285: 8267.0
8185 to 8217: 8203.0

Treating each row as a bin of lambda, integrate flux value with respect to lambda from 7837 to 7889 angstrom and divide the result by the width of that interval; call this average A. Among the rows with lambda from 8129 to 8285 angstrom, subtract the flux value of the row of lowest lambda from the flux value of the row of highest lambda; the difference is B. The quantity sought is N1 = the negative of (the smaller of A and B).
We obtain -5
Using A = 78.0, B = 5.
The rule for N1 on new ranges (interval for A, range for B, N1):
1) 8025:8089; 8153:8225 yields 1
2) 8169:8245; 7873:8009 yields -8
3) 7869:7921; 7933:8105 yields 2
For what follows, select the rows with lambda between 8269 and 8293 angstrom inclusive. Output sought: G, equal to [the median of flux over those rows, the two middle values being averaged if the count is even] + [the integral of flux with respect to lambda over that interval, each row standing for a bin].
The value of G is 1934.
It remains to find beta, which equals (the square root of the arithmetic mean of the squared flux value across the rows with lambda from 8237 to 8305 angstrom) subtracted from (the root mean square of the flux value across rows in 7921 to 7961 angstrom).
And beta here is 6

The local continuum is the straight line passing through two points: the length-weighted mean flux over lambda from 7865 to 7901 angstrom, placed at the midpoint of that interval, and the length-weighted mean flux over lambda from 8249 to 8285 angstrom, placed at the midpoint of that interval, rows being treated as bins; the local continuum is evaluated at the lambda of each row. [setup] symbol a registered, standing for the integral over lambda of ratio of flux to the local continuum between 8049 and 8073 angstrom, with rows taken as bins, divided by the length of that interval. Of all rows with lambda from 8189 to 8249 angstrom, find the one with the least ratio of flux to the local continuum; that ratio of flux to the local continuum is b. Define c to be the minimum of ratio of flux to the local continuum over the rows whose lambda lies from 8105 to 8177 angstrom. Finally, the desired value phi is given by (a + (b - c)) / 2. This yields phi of 0.503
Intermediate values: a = 0.97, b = 0.919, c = 0.883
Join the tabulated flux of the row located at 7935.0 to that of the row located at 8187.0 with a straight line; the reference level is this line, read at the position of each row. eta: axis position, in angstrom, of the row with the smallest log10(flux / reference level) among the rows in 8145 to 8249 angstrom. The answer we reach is 8171.0 angstrom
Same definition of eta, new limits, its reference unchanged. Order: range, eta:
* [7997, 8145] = 8135.0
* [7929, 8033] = 7979.0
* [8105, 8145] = 8135.0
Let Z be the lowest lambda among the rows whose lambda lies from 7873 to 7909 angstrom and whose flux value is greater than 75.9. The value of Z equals 7883.0 angstrom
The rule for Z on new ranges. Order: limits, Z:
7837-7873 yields 7839.0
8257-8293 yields 8263.0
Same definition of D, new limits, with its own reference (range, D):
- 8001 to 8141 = -0.02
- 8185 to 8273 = 0.02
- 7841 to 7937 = -0.04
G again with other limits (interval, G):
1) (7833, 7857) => 1998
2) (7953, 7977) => 2069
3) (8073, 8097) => 1917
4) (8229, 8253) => 1916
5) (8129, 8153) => 1810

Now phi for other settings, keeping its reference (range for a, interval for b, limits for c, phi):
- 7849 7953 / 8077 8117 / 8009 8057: 0.520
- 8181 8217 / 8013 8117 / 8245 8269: 0.450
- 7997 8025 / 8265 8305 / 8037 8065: 0.528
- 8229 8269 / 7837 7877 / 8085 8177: 0.531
